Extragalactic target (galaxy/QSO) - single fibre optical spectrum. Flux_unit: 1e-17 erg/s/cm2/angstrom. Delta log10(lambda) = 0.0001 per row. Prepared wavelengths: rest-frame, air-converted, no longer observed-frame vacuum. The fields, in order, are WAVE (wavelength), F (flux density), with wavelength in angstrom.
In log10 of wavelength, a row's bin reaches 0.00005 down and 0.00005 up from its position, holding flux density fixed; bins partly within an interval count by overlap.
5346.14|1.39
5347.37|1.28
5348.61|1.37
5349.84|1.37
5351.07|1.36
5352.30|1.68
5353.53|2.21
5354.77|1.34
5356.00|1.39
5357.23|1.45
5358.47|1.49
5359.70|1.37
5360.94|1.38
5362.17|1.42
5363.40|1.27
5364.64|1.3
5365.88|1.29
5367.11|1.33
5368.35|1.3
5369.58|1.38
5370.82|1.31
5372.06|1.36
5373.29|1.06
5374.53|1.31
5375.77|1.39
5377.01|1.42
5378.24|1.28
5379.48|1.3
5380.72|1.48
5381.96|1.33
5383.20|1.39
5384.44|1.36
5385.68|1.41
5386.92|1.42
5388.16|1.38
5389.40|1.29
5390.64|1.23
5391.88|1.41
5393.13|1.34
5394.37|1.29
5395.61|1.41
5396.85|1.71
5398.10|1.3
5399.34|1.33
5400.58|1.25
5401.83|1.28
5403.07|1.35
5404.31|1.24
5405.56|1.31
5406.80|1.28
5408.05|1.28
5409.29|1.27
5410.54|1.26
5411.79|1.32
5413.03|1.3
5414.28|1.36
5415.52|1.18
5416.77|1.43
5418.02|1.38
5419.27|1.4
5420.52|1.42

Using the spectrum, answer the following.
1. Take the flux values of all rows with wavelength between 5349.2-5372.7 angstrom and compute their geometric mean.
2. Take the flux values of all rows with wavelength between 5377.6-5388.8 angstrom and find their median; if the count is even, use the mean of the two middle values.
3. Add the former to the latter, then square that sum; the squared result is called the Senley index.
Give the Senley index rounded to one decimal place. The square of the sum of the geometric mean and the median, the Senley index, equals 7.8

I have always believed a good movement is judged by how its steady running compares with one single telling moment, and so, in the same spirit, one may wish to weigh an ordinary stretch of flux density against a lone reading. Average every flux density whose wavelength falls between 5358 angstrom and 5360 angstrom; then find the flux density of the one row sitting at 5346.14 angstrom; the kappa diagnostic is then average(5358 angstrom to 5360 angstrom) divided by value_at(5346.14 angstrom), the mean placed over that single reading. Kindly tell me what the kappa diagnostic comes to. 1.03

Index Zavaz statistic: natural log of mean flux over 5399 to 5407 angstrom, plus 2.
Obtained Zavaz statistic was 2.26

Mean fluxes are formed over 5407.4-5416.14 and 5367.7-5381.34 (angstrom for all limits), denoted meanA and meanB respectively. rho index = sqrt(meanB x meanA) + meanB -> 2.63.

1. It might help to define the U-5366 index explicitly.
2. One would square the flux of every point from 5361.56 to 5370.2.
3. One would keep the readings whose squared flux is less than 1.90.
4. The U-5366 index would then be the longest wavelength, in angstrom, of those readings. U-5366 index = 5368.35 angstrom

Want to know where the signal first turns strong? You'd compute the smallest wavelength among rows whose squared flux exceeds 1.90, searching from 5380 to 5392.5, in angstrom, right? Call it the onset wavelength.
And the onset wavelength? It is 5380.72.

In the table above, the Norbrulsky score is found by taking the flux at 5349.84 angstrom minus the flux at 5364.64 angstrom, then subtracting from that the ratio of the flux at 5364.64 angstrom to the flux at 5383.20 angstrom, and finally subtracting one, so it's -1.87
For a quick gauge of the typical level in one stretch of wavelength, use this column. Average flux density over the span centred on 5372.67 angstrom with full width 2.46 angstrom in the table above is 1.21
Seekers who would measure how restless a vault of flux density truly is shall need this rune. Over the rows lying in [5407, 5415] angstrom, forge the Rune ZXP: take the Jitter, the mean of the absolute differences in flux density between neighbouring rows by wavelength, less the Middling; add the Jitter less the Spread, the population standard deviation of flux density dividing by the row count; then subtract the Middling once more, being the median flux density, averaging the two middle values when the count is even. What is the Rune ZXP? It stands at -2.55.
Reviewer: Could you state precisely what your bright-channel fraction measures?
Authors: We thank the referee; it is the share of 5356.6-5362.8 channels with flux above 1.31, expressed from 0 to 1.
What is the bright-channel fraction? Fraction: 1.00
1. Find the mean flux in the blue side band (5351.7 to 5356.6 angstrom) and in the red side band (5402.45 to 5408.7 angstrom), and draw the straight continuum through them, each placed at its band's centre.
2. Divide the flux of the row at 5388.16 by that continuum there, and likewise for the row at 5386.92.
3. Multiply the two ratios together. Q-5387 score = 0.97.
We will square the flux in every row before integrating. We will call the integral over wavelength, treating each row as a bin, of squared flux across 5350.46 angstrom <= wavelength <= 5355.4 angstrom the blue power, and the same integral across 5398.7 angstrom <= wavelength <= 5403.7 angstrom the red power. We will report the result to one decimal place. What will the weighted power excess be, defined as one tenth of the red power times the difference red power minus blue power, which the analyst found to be -4.7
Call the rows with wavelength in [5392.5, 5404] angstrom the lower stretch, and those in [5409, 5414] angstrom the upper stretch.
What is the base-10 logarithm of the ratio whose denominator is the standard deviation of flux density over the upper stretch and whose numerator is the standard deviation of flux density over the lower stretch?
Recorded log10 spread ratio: 0.7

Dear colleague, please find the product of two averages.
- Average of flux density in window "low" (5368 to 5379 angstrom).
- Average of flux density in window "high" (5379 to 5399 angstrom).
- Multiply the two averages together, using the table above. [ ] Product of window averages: 1.81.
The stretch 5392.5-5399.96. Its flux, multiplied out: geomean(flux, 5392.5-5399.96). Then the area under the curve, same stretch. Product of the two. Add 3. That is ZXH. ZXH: 17.5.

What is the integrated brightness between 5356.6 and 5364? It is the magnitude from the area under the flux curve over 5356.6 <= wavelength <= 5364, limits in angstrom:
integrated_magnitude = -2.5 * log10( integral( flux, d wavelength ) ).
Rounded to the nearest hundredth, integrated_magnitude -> -2.54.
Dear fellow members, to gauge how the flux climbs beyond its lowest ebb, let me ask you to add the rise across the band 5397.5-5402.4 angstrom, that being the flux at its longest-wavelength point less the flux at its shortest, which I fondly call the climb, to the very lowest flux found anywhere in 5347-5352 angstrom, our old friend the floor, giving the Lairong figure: 1.26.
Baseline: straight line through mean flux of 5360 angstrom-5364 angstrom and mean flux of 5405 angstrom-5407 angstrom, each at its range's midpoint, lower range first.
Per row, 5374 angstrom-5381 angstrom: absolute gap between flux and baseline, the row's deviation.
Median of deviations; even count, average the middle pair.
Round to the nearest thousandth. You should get 0.053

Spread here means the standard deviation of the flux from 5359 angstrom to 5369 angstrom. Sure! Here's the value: 0.05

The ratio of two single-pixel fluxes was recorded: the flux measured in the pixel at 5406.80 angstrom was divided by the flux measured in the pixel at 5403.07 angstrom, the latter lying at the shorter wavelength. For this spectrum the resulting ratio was 0.948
